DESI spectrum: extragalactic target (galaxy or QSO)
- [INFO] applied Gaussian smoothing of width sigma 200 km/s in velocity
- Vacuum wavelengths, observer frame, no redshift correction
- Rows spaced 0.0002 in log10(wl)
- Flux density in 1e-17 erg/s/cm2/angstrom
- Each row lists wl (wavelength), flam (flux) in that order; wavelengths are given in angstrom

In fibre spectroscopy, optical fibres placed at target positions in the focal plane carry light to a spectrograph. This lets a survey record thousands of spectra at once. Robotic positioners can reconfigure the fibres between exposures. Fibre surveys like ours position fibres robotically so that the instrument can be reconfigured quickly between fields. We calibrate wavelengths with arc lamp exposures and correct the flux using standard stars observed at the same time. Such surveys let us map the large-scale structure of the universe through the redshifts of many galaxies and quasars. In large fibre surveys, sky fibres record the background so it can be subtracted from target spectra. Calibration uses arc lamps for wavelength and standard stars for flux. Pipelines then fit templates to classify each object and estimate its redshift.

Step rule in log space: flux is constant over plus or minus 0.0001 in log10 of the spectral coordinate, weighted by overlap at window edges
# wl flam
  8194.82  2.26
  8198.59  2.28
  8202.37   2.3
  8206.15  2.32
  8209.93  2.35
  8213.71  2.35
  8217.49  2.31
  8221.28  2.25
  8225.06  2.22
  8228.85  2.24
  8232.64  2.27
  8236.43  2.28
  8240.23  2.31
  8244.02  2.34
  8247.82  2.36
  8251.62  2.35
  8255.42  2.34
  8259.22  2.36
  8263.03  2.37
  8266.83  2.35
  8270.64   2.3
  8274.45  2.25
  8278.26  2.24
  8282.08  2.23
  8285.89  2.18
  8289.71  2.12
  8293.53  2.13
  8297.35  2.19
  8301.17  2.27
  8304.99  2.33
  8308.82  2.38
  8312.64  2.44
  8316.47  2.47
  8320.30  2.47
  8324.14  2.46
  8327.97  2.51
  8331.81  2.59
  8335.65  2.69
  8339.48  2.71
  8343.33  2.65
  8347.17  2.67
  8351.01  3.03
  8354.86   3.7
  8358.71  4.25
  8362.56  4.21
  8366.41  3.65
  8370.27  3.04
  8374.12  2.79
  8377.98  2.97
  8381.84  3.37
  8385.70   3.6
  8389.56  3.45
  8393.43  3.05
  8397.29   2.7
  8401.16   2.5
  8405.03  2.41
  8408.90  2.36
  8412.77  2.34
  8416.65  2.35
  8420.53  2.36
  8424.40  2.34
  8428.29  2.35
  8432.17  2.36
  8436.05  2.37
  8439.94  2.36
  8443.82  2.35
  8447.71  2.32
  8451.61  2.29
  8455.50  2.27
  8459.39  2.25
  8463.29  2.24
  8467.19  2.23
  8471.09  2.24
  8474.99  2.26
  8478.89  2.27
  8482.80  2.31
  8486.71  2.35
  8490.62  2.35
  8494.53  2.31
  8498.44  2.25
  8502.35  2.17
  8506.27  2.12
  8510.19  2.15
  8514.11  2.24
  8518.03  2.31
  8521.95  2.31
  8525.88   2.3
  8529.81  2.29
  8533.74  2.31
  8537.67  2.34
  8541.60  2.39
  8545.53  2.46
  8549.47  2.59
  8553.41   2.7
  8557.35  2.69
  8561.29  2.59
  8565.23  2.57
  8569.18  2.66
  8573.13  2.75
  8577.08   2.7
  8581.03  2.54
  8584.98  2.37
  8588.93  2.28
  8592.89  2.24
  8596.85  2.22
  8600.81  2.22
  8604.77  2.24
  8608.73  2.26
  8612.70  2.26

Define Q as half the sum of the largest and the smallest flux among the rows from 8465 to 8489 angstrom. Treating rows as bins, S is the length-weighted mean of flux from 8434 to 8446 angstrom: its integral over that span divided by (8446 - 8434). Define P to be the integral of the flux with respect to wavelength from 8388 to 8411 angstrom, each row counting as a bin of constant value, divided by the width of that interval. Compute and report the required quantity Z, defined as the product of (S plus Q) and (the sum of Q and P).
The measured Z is 23.3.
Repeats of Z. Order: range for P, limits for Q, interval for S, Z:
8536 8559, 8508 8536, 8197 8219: 21.6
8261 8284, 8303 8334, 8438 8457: 22.7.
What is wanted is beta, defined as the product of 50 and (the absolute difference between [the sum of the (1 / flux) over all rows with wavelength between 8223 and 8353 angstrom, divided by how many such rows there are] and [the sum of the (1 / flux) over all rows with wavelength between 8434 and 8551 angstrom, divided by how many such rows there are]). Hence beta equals 0.69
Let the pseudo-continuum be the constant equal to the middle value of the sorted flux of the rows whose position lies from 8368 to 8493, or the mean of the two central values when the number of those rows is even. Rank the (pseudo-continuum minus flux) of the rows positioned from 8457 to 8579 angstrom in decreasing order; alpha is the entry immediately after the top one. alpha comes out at 0.20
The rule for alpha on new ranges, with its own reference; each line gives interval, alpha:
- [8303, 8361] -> -0.03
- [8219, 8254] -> 0.11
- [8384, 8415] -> -0.01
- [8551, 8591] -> -0.02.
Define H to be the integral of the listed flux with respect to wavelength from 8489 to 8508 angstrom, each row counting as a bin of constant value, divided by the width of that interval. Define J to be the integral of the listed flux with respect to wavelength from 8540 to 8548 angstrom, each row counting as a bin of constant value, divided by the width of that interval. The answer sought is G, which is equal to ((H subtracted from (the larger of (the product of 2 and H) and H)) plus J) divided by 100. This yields 0.0468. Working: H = 2.24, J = 2.4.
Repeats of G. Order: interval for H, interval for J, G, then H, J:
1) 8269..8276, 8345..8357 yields 0.0542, 2.28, 3.1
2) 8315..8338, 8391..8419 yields 0.0508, 2.54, 2.5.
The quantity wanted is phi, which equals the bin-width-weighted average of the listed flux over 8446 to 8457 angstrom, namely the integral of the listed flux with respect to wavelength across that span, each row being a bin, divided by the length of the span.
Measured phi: 2.29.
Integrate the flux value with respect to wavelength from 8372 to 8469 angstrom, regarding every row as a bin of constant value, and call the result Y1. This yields 248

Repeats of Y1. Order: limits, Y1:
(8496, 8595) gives 239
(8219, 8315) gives 219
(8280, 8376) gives 262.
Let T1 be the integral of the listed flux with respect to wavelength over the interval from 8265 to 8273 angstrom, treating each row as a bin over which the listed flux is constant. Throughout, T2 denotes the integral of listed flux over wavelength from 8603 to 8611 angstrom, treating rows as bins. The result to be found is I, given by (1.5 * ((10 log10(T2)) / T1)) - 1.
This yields 0.01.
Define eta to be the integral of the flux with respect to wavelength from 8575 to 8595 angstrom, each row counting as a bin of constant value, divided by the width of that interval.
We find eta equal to 2.43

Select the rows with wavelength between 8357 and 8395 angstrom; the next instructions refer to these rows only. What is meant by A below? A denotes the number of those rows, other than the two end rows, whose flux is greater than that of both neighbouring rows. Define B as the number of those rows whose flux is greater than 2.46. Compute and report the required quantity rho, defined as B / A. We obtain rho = 10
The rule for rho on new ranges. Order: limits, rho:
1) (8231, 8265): 0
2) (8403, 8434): 0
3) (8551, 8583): 8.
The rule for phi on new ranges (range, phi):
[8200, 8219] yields 2.33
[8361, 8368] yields 3.93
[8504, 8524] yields 2.22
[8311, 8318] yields 2.45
